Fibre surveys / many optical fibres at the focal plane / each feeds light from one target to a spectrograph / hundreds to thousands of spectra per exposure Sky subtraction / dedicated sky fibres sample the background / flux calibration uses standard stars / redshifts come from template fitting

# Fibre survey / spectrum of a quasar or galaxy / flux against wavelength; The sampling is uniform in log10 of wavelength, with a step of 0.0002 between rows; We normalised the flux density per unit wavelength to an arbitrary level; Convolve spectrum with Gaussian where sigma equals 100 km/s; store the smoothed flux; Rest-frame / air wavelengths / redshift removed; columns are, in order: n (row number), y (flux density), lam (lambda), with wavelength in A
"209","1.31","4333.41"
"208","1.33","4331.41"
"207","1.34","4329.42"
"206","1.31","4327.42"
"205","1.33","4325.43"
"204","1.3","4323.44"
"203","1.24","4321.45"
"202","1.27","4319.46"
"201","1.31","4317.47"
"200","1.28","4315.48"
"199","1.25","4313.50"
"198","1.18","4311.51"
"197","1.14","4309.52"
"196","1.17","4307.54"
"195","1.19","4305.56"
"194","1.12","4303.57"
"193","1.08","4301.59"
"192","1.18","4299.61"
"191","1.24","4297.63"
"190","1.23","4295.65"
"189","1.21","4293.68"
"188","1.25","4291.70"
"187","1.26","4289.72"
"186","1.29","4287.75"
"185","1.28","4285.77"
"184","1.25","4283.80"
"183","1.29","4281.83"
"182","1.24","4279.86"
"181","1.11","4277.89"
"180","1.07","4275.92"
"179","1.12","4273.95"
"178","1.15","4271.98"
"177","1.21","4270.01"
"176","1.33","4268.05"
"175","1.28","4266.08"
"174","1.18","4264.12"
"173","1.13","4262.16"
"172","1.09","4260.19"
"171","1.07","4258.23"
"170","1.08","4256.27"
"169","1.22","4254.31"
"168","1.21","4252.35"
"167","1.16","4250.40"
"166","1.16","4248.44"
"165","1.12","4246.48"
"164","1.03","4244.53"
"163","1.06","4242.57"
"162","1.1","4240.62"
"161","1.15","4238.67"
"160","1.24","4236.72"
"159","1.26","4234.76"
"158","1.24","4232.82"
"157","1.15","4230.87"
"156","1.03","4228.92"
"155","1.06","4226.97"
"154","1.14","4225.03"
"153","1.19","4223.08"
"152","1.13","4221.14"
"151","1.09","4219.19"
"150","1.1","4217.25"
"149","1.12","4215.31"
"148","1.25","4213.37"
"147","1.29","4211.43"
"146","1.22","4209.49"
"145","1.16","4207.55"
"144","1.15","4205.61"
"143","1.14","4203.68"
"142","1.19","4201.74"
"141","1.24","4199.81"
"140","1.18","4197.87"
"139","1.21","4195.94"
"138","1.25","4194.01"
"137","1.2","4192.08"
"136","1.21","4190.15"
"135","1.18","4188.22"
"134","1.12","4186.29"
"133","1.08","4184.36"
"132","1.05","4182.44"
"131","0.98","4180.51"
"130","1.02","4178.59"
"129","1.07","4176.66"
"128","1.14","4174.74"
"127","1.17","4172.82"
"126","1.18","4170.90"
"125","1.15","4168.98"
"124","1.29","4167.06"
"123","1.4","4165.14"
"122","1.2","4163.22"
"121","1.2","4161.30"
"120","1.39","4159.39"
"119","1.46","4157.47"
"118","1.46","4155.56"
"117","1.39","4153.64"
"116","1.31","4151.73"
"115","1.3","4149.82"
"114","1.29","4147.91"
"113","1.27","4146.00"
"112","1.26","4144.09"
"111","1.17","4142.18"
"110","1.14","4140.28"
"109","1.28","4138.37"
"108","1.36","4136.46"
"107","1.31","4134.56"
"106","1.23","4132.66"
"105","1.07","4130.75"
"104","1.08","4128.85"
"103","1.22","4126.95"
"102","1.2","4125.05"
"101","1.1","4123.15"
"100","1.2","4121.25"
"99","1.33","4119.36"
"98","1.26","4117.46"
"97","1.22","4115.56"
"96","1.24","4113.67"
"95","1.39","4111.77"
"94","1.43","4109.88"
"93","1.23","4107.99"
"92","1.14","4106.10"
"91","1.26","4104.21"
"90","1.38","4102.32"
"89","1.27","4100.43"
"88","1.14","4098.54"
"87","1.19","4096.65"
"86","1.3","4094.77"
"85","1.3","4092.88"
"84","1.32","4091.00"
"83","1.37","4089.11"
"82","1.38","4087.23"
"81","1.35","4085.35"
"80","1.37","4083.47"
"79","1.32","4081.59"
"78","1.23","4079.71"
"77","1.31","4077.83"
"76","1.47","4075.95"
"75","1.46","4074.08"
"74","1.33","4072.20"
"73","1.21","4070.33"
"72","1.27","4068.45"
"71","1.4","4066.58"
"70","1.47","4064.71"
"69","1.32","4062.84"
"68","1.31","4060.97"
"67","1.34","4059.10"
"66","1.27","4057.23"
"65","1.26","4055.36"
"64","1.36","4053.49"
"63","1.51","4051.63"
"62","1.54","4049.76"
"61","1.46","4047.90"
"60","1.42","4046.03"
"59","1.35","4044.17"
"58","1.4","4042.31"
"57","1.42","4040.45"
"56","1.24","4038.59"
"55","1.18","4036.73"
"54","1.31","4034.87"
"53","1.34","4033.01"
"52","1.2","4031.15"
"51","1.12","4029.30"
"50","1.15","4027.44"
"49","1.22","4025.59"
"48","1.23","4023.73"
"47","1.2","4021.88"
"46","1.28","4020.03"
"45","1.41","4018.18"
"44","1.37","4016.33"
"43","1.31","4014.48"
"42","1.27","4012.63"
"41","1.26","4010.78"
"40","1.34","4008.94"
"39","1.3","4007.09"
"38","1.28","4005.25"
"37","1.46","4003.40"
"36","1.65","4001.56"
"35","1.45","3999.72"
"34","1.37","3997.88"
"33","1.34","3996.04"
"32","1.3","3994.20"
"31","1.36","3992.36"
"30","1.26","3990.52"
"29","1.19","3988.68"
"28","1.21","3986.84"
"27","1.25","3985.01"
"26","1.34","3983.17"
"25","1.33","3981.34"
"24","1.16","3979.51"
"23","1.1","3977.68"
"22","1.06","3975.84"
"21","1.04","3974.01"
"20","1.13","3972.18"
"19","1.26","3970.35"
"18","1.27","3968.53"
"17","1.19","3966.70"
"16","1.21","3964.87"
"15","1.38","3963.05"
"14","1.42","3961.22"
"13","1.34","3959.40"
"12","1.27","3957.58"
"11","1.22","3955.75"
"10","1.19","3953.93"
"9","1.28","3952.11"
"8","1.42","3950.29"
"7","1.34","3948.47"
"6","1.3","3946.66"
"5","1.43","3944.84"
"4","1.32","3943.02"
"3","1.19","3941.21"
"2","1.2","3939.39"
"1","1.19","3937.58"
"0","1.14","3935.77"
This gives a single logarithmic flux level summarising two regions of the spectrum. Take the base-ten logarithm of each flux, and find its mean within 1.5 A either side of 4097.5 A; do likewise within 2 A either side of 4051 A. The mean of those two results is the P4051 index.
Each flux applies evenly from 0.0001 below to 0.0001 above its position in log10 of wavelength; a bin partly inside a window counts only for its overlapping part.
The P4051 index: 0.12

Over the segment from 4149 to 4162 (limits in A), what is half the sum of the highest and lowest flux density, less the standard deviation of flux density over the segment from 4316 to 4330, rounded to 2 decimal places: 1.30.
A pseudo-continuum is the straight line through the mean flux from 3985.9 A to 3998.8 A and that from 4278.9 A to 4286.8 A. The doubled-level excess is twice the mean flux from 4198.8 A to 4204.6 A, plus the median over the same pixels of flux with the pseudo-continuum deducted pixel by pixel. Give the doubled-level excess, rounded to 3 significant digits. 2.30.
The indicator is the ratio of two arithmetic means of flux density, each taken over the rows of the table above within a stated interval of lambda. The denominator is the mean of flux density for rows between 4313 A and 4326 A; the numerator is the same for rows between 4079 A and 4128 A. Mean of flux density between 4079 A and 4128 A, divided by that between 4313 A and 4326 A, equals 0.99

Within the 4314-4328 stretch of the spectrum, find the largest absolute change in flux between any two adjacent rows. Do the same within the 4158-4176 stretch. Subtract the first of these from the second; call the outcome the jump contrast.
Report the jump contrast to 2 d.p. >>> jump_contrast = 0.14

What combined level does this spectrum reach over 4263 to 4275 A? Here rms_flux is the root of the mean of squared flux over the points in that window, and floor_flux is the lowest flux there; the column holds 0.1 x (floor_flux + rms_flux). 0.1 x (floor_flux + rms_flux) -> 0.233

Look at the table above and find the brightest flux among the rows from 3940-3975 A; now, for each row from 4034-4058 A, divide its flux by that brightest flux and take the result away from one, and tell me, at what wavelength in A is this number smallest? 4049.76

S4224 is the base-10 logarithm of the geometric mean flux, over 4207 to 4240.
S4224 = 0.07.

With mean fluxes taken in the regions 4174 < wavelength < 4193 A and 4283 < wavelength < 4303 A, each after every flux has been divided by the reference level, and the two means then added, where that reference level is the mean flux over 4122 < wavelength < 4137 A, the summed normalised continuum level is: 1.95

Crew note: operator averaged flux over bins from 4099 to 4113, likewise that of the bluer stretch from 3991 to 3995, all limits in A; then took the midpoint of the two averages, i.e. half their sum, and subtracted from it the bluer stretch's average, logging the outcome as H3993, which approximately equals -0.015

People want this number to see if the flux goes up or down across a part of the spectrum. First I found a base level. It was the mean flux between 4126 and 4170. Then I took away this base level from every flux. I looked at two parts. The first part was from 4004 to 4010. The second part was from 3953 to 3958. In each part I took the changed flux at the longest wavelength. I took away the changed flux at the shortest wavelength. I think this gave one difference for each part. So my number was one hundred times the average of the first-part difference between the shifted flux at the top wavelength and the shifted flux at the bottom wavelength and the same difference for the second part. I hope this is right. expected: 7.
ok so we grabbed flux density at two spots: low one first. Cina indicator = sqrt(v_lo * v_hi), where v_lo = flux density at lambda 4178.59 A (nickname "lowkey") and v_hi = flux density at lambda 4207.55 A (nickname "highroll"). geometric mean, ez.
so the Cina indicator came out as 1.09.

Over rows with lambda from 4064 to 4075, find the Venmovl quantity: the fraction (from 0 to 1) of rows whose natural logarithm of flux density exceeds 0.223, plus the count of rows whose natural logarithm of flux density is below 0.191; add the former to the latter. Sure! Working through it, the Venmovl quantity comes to 1.8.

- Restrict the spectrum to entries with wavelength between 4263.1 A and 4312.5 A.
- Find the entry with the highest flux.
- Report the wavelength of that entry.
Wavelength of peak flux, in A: 4268.05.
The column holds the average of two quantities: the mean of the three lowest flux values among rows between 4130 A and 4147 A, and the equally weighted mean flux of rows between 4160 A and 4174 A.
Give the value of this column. 1.18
